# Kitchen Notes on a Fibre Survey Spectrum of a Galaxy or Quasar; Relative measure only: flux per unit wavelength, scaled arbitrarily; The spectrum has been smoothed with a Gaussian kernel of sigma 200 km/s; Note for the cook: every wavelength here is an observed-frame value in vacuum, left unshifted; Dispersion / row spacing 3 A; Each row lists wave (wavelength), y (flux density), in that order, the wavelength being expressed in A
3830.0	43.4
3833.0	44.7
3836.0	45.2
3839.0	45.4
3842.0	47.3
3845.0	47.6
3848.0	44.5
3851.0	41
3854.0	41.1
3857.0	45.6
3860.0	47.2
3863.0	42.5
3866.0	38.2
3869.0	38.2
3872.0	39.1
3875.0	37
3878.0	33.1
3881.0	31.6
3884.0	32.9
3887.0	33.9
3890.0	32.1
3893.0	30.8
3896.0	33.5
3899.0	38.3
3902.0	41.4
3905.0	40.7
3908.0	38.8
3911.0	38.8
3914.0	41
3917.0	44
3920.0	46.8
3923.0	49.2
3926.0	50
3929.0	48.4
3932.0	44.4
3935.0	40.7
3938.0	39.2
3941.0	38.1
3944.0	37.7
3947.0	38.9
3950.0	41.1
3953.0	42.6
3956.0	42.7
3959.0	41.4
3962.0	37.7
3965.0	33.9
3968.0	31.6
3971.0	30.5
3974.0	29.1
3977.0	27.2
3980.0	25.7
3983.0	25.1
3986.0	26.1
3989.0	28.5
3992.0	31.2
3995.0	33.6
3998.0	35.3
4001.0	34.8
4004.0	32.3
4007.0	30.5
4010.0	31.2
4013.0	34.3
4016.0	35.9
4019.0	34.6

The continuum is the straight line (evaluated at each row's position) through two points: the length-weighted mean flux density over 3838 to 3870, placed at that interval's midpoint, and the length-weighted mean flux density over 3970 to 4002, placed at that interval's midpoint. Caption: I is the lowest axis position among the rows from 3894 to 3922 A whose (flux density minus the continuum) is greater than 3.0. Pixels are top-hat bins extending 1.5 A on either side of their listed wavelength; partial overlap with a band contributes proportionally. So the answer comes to 3914.0 A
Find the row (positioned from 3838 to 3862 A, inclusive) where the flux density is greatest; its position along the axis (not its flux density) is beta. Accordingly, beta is 3845.0 A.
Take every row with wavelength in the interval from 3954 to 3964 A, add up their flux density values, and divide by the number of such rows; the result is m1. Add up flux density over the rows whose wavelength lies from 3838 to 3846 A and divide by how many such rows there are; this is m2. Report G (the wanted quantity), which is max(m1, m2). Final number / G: 46.8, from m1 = 41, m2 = 47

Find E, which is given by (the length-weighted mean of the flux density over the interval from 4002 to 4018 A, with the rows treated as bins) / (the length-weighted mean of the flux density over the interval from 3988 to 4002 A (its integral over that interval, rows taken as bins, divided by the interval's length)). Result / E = 1.01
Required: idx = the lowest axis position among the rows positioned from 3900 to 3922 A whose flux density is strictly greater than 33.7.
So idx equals 3902.0 A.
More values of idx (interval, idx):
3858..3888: 3860.0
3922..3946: 3923.0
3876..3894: 3887.0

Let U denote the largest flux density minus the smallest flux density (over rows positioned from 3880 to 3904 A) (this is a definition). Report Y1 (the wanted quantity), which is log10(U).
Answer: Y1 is 1.03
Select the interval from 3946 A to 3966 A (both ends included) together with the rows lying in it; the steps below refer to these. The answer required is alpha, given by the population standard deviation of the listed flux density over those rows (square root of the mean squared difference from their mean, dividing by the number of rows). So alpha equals 2.9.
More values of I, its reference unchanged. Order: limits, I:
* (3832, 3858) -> 3845.0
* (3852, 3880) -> 3860.0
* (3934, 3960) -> 3935.0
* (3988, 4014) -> 3995.0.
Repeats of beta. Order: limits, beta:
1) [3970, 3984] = 3971.0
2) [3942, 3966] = 3956.0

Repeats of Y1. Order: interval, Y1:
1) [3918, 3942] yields 1.08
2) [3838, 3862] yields 0.82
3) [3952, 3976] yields 1.13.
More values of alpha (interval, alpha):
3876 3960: 5.2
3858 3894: 4.7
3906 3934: 4.1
